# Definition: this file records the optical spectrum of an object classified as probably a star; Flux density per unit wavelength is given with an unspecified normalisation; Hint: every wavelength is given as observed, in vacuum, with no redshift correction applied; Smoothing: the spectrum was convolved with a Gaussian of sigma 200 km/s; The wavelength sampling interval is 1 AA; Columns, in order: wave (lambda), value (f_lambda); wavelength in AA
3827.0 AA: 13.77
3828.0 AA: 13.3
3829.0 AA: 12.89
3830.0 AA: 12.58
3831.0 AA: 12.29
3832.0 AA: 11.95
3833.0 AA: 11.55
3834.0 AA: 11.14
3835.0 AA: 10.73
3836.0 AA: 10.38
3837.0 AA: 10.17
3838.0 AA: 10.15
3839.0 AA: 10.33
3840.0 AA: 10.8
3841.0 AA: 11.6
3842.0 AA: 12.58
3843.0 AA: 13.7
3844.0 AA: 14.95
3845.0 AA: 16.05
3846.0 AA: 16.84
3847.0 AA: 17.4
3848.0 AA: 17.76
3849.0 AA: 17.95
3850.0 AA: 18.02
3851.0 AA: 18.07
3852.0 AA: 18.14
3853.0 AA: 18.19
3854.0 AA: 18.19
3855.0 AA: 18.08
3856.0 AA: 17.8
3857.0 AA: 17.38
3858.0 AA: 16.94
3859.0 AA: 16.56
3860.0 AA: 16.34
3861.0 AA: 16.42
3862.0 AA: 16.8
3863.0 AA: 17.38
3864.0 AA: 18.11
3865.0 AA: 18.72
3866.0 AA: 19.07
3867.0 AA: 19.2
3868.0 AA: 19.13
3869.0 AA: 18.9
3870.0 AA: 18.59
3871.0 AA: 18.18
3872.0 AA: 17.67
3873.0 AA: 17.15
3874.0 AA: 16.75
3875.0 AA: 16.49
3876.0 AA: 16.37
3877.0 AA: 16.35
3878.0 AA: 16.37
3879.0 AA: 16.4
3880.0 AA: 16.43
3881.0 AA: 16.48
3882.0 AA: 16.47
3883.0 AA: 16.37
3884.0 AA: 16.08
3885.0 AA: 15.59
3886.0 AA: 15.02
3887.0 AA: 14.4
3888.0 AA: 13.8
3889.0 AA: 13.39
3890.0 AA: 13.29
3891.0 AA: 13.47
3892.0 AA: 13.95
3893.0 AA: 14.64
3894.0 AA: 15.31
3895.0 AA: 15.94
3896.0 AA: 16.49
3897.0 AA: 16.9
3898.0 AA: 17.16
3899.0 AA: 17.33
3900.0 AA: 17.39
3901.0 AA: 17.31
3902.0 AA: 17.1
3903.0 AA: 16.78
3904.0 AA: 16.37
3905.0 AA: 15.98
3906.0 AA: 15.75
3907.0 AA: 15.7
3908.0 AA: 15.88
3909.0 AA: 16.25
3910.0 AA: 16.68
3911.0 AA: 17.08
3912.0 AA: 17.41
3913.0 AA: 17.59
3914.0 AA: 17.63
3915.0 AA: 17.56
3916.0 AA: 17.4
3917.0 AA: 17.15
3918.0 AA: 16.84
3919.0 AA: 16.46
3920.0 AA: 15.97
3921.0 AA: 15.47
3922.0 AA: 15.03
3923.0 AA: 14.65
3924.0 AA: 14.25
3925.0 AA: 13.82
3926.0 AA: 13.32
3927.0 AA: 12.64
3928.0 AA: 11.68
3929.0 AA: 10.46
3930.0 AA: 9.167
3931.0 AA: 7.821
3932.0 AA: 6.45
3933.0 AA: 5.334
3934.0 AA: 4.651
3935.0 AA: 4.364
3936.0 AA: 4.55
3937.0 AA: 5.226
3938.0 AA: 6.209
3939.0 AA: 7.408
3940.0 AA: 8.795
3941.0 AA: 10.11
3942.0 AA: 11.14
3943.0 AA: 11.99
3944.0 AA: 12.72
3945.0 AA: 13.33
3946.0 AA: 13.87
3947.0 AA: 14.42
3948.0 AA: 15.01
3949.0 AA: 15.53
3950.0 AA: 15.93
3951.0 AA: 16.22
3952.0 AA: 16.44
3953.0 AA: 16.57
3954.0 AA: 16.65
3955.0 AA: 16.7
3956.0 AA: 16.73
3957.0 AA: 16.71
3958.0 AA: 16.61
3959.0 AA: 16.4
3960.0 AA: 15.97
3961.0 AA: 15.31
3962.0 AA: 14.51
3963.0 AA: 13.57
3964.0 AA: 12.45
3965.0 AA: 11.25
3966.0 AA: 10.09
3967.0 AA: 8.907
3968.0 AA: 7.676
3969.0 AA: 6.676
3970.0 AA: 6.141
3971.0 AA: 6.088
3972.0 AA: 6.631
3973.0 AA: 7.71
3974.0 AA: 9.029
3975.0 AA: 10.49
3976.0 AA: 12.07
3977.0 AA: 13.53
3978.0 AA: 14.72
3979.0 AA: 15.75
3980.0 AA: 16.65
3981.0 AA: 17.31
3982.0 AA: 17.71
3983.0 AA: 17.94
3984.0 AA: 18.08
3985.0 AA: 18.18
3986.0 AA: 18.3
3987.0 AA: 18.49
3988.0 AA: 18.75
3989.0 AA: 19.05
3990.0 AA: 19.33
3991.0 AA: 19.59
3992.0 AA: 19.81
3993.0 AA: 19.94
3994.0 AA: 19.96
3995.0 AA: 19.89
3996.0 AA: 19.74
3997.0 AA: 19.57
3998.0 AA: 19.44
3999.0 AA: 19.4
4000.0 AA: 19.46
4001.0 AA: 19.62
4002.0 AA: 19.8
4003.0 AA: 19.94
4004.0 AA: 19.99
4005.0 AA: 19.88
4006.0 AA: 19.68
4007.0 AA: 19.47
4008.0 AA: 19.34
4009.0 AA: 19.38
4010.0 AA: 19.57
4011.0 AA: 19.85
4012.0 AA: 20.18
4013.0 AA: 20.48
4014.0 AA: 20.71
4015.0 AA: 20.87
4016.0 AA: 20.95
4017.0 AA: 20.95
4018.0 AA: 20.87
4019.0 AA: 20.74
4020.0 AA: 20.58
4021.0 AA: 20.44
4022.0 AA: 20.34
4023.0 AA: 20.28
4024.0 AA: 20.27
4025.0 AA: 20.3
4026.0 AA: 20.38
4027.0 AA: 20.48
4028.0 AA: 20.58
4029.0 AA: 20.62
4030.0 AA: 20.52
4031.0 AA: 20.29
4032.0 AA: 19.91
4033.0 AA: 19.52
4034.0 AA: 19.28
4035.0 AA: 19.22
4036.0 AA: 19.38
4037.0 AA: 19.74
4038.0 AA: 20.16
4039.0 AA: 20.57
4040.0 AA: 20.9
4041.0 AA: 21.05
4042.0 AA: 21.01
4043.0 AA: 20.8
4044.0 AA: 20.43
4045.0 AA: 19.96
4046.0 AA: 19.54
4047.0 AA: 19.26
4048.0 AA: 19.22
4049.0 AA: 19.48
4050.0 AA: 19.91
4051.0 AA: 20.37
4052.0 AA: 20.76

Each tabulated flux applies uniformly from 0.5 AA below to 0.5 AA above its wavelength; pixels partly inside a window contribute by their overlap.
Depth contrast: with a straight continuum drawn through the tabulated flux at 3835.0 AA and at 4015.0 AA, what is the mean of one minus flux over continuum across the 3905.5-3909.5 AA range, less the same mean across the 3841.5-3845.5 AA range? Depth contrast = 0.20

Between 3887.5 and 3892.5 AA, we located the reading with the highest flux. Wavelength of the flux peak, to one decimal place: 3892.0 AA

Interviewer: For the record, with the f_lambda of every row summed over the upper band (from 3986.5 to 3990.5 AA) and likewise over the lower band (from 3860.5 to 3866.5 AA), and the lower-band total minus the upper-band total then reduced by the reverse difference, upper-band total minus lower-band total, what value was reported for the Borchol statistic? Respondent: 62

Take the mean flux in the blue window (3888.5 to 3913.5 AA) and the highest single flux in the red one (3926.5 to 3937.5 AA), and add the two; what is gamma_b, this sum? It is 29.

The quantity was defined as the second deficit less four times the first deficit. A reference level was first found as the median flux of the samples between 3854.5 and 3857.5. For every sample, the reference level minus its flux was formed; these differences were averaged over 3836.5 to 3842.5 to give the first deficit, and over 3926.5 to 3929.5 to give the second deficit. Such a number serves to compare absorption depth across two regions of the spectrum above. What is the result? -21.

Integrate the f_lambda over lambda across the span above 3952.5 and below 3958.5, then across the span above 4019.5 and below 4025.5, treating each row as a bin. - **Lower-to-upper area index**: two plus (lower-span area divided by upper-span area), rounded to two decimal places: 2.82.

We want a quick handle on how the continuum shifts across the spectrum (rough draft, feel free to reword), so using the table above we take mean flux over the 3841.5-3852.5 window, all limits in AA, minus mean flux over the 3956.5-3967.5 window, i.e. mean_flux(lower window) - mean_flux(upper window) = 2.7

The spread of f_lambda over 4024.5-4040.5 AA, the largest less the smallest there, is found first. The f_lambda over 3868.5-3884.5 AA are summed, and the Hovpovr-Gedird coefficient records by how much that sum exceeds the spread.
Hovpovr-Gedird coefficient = 269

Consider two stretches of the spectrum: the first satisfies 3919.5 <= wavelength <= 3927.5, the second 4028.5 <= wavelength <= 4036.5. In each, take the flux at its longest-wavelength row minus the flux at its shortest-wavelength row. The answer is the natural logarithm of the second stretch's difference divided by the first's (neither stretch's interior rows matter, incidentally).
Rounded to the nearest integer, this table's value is -1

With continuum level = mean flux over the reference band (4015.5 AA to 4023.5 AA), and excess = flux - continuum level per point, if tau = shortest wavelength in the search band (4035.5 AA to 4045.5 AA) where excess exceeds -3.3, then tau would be 4036.0 AA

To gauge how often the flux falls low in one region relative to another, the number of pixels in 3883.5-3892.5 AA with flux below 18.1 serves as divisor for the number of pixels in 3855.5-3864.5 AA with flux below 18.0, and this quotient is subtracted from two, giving 1.11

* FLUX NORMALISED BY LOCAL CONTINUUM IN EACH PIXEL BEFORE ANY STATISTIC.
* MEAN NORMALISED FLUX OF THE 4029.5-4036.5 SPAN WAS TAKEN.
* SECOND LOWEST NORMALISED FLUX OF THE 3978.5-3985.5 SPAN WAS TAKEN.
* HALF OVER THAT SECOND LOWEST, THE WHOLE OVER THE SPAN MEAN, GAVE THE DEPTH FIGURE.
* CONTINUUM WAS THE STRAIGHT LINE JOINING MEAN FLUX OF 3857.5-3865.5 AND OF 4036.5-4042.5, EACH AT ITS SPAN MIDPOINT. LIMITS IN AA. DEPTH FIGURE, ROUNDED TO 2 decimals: 0.60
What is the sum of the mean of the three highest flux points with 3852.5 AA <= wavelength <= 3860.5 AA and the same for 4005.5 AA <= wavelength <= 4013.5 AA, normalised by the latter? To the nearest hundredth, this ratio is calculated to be 1.90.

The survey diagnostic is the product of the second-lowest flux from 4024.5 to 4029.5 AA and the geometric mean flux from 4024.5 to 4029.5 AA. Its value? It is 417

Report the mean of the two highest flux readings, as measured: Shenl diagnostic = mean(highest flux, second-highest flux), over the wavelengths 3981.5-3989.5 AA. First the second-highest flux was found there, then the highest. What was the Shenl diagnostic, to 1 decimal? 18.9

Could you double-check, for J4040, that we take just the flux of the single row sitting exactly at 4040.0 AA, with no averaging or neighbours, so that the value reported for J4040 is 20.9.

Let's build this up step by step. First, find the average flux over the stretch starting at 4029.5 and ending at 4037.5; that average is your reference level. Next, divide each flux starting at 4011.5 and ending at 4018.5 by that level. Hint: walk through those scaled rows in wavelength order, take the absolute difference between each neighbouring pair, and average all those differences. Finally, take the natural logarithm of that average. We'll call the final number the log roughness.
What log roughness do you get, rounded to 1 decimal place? -4.9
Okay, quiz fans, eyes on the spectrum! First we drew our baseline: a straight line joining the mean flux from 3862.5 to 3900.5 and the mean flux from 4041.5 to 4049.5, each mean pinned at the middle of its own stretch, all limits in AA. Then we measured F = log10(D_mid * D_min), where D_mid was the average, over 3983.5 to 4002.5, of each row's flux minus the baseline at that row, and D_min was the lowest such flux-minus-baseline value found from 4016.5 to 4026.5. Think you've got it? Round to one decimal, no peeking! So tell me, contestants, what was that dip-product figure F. -0.5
